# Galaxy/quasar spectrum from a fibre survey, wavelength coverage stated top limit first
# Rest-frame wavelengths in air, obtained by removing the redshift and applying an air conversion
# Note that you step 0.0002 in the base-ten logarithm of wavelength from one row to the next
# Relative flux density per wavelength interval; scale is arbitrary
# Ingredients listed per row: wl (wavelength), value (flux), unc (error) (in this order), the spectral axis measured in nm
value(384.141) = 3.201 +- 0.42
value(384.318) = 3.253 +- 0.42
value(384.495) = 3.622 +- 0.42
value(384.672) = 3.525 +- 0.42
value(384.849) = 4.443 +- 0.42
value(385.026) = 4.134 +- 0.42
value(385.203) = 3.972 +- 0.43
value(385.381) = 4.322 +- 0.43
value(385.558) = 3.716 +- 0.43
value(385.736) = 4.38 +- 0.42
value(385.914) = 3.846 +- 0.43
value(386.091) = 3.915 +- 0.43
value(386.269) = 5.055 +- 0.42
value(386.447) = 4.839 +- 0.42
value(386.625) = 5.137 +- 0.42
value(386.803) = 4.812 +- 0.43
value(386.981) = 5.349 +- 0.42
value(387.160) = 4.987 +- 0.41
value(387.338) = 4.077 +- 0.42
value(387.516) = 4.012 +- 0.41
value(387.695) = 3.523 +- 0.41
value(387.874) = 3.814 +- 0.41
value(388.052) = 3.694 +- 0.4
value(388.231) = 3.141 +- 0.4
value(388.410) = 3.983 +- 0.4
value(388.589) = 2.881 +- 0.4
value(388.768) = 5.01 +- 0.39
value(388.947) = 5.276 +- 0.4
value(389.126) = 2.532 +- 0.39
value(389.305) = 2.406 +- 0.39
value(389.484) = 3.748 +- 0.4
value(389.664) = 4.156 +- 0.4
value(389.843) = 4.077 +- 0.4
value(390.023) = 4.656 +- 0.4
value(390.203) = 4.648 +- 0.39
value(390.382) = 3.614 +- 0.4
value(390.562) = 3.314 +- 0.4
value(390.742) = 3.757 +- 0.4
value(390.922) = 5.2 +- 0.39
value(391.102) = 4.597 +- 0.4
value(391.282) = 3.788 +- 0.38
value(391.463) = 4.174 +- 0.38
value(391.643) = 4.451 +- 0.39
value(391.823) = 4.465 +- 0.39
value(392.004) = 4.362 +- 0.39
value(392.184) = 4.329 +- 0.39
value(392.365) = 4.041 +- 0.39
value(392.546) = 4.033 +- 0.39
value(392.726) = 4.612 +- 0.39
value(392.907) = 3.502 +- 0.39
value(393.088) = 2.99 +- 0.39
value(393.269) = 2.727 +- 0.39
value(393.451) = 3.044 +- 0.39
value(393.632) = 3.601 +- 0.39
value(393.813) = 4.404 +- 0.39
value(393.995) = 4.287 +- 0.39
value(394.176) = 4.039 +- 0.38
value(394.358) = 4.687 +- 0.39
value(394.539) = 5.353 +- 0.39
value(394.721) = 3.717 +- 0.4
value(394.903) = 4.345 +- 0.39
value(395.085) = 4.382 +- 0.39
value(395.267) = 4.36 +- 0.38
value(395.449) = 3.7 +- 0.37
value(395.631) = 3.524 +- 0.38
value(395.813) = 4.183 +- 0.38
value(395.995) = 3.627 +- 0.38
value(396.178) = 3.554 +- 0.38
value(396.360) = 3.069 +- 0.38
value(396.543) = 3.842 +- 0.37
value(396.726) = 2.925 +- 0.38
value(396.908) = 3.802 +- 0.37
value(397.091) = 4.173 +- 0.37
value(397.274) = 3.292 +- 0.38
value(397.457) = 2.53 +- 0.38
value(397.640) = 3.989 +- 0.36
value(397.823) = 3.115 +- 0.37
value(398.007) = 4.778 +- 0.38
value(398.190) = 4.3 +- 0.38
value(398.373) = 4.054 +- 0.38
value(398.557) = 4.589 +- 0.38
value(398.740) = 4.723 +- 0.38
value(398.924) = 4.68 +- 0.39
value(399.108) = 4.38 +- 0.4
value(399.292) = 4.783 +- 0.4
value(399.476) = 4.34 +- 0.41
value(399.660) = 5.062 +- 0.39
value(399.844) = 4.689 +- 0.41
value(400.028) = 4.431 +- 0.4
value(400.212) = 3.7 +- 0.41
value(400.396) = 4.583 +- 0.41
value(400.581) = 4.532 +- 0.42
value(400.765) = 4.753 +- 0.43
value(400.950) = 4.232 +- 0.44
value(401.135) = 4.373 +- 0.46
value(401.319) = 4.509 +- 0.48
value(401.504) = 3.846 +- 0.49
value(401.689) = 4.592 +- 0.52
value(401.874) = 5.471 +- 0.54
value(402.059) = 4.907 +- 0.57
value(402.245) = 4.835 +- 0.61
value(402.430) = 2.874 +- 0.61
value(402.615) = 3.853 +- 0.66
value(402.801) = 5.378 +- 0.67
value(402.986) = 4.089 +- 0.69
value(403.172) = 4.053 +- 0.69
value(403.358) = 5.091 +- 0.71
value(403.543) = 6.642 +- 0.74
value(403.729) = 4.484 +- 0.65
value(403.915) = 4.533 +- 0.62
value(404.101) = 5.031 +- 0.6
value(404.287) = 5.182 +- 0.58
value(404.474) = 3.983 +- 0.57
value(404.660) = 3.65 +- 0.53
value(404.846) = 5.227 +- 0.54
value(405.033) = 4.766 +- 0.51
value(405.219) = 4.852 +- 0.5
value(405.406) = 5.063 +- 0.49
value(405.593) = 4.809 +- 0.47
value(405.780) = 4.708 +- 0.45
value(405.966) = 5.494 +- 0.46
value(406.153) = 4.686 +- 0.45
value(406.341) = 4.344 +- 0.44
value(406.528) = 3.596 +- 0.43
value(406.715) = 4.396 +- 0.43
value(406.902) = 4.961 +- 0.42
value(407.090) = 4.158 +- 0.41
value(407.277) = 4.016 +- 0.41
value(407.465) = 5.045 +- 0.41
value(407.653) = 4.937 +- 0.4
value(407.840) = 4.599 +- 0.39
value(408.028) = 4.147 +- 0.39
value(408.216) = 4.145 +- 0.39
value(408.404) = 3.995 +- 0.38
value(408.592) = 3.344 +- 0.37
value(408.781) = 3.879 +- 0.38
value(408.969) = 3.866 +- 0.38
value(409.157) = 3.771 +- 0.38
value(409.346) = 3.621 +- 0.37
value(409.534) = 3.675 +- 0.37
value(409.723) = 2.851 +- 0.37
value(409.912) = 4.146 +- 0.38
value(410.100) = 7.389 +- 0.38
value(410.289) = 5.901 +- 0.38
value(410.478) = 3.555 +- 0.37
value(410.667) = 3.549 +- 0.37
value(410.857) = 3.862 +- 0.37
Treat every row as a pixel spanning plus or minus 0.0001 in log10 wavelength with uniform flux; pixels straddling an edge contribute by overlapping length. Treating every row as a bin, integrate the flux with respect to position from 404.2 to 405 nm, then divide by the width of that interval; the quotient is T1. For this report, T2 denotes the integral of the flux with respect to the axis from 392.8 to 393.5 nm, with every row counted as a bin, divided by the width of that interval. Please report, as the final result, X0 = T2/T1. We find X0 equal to 0.69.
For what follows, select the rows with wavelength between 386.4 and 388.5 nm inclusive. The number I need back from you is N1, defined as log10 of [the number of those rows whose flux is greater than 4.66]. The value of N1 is 0.70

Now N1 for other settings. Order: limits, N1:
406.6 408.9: 0.48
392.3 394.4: 0.00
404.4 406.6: 0.90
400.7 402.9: 0.70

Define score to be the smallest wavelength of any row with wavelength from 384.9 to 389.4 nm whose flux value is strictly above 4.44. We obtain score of 386.269 nm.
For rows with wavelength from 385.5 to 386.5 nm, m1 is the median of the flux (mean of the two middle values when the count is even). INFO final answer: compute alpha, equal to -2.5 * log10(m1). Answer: -1.54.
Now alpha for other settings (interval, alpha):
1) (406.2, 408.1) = -1.60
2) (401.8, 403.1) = -1.71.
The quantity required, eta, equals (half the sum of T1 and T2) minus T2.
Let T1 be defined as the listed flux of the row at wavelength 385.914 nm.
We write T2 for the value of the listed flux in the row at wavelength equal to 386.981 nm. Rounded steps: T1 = 3.846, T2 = 5.349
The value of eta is -0.8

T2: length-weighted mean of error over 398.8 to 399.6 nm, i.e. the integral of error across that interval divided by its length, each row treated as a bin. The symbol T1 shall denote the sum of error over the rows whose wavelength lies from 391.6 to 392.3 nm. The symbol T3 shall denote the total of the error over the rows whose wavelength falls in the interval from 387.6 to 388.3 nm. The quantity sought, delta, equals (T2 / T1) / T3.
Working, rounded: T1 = 1.56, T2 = 0.40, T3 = 1.62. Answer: 0.16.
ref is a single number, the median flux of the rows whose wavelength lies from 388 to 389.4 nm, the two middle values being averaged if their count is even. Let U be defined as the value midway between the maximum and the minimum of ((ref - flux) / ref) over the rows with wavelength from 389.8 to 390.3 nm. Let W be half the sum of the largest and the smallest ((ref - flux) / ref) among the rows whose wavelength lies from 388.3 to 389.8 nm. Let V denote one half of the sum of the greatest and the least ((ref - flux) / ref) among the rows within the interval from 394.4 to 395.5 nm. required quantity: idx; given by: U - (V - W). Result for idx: -0.1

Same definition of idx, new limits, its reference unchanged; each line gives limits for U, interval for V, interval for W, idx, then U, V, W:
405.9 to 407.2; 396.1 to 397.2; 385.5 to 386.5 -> -0.6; -0.33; 0.0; -0.28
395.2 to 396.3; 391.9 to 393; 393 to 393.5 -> 0.2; -0.15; -0.2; 0.16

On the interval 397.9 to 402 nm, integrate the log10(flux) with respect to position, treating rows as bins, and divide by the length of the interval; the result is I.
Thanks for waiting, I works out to 0.653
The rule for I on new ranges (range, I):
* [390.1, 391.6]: 0.614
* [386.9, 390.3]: 0.591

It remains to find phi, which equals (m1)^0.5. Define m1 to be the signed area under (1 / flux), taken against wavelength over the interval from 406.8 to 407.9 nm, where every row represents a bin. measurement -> 0.49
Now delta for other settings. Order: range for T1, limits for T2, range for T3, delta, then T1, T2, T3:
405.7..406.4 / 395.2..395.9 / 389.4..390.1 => 0.13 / 1.80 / 0.38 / 1.60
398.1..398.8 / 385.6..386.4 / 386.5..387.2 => 0.17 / 1.52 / 0.42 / 1.68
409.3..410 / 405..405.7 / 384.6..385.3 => 0.19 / 1.49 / 0.49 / 1.69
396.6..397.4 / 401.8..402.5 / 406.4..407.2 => 0.23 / 1.50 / 0.58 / 1.69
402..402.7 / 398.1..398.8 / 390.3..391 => 0.10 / 2.45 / 0.38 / 1.59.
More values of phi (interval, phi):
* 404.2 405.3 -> 0.49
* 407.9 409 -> 0.53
